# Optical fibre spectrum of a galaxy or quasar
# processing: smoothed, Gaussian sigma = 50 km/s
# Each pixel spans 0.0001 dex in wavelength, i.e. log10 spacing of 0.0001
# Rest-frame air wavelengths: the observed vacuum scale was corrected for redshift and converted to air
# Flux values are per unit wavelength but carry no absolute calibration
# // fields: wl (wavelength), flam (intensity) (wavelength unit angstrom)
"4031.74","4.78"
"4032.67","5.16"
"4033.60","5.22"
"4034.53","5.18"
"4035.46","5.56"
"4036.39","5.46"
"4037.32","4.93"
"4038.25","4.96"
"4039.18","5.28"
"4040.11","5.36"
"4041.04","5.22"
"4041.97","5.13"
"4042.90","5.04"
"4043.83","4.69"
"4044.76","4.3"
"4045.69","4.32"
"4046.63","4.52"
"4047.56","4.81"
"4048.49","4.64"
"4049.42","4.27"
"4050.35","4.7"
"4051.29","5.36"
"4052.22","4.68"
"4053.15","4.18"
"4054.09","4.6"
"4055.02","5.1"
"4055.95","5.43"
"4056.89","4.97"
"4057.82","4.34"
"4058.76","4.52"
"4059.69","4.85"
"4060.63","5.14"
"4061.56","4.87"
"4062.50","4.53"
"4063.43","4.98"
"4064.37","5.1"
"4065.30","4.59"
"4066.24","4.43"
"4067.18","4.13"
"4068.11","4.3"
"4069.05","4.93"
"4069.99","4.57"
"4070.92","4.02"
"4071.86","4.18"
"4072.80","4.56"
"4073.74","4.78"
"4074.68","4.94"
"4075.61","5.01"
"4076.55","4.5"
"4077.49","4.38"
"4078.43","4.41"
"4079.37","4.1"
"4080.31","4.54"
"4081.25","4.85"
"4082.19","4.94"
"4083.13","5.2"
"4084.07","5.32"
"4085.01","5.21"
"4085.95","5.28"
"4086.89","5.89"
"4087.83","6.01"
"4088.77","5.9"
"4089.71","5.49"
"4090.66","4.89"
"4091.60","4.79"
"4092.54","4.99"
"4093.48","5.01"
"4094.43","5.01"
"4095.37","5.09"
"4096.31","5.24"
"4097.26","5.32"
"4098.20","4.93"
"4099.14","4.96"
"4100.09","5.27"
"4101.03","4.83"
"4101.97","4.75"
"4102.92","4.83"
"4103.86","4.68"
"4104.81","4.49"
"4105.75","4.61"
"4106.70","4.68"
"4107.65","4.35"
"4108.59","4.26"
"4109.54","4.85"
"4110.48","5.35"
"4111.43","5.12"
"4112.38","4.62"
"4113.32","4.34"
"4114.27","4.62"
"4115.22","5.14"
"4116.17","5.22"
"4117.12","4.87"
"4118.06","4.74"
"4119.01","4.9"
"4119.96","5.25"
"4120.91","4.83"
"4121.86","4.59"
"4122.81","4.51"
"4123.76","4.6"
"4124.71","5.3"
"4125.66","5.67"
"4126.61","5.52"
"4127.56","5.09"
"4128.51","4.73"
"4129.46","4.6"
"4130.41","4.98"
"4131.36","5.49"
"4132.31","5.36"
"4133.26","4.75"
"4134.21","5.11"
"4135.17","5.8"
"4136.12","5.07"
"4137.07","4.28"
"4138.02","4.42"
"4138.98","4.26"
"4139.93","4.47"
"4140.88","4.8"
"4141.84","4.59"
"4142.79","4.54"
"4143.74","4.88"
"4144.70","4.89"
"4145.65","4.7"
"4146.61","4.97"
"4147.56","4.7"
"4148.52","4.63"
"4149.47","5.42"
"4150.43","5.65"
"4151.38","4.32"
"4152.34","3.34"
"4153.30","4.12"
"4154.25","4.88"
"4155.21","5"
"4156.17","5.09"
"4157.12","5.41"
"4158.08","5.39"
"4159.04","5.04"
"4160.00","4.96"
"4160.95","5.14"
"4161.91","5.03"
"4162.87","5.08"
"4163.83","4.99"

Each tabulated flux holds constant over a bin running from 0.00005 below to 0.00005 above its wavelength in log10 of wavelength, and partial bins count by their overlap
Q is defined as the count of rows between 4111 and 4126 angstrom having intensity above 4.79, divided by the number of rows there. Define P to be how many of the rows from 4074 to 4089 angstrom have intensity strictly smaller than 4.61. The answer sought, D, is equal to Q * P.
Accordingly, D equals 2.8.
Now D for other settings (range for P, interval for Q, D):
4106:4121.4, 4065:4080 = 0.6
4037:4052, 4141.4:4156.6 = 2.0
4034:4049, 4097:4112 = 1.7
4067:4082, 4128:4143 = 4.8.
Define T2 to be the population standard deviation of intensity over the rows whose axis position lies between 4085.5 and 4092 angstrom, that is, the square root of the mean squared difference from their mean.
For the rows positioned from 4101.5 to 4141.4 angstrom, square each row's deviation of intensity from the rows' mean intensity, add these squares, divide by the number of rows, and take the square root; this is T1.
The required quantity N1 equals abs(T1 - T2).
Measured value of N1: 0.07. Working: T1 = 0.389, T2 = 0.46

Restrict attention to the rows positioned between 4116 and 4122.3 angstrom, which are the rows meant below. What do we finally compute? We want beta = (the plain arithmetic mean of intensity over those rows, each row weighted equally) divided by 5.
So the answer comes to 0.98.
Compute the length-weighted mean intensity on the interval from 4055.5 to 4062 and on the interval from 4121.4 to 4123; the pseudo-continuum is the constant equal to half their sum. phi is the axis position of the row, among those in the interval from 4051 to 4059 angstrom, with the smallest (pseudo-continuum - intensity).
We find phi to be 4055.95 angstrom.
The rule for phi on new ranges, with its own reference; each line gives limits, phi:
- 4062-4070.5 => 4064.37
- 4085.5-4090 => 4087.83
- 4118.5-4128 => 4125.66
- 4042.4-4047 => 4042.90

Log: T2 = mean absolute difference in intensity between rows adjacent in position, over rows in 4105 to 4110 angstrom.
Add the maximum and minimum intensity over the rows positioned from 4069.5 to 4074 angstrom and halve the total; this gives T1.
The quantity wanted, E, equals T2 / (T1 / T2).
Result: 0.017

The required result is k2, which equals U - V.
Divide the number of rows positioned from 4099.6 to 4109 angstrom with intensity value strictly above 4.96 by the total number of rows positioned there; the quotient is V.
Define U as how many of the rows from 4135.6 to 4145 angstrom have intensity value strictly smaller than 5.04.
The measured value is 9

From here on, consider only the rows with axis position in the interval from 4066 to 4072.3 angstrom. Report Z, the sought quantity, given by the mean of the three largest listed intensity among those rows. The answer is 4.64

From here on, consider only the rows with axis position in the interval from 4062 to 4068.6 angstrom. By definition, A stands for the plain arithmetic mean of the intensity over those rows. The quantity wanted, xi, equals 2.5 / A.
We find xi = 0.546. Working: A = 4.6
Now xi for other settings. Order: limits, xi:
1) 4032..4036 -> 0.473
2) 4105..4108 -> 0.550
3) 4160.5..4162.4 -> 0.492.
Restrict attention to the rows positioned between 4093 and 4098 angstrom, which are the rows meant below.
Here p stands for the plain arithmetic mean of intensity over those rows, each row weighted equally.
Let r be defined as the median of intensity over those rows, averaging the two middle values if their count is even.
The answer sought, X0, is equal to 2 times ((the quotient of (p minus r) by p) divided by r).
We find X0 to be 0.003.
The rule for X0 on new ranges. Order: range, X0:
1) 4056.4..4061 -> -0.007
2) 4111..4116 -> 0.013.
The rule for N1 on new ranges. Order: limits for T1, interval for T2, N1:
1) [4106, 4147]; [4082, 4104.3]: 0.03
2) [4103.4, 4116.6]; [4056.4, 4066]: 0.07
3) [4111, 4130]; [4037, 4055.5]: 0.01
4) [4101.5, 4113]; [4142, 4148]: 0.14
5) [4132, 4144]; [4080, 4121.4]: 0.05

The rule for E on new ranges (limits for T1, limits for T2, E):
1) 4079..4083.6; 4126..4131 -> 0.023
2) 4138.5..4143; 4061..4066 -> 0.028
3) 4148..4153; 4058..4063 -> 0.021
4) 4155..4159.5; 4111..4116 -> 0.030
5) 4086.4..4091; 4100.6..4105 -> 0.003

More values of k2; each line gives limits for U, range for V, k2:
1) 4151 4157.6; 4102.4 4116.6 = 5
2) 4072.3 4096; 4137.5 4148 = 16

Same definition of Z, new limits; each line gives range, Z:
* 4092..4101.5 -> 5.28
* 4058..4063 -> 4.95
